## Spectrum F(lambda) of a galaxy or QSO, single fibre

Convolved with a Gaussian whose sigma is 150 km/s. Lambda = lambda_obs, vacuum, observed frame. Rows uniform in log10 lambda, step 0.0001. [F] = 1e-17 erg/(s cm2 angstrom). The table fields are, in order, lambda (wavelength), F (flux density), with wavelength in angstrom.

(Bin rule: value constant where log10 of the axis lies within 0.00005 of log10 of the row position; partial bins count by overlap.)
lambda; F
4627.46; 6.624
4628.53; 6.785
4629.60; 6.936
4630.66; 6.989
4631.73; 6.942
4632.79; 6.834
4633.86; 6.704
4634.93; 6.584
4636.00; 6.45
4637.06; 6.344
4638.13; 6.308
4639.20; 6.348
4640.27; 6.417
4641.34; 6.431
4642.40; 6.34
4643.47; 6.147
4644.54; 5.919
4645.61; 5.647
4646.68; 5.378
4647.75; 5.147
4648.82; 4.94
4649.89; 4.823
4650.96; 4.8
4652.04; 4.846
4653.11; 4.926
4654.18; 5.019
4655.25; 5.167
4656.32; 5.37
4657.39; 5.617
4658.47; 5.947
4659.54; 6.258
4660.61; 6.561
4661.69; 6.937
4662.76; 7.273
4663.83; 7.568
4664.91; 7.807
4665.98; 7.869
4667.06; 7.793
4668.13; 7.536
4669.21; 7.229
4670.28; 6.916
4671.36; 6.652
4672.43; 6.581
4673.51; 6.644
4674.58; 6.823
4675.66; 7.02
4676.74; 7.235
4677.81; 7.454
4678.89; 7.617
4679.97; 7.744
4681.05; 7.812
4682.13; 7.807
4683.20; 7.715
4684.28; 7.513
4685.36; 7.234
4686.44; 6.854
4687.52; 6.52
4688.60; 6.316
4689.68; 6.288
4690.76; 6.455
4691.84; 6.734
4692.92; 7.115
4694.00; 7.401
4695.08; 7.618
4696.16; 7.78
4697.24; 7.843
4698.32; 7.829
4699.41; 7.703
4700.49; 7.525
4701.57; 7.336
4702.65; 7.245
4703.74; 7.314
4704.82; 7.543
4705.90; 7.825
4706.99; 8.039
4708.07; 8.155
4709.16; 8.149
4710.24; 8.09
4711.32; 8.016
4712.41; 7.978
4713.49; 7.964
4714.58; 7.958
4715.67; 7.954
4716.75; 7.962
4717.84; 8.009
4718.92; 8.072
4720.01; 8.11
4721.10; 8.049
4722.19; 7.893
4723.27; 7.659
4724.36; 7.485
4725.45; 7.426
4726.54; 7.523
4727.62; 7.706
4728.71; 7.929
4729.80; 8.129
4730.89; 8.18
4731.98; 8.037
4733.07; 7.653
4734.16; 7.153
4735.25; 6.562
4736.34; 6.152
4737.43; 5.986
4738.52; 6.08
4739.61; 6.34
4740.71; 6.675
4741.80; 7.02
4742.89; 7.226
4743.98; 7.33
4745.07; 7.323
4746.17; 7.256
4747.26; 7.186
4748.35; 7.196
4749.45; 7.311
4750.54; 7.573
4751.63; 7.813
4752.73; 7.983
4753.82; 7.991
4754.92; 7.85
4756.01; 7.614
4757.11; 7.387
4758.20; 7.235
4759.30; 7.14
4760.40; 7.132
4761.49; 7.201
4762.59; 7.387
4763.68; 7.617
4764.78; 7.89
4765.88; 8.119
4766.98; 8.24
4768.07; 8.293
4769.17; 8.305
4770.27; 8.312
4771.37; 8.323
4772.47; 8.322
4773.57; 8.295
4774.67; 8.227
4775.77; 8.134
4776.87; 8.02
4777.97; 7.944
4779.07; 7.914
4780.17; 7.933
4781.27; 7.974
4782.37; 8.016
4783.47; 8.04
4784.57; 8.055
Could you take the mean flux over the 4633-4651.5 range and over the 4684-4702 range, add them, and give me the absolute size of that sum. 13.1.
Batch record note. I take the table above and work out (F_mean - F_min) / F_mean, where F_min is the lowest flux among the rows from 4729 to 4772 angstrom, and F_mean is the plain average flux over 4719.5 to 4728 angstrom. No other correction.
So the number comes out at 0.226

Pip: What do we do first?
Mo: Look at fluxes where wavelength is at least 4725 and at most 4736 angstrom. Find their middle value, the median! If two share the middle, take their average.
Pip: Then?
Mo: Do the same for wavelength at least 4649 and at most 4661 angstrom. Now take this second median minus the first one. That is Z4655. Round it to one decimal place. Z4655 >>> -2.5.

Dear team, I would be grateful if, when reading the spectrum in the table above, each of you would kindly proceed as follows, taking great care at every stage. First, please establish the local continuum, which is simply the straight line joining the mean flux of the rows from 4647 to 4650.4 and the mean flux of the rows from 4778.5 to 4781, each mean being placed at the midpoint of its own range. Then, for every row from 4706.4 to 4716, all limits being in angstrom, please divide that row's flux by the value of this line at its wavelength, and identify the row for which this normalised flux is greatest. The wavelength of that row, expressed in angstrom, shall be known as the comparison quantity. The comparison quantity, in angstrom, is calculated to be 4708.07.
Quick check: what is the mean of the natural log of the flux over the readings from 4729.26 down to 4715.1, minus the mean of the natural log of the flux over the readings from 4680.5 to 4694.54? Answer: 0.106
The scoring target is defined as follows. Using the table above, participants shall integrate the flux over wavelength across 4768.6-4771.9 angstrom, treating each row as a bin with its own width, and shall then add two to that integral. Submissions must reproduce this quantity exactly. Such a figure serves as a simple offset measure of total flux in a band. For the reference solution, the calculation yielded 29.4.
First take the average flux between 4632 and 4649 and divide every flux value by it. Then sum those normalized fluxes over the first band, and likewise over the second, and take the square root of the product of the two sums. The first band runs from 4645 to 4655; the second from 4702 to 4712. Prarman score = 9.2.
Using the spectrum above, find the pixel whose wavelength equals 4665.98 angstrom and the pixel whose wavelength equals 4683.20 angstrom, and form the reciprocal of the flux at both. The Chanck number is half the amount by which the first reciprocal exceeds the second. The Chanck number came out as -0.001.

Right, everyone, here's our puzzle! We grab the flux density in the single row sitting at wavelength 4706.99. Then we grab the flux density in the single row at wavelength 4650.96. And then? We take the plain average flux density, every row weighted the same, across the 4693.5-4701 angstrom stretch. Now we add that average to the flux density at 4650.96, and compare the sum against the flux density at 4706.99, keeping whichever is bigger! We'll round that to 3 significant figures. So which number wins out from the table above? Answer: 12.5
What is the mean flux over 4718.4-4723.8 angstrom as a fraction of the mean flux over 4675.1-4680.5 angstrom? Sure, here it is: 1.07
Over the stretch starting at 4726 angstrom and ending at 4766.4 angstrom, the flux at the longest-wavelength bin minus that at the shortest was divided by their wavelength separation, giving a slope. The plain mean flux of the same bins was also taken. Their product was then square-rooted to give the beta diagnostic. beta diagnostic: 0.33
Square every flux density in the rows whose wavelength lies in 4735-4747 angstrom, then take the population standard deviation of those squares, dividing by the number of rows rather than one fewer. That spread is 6.8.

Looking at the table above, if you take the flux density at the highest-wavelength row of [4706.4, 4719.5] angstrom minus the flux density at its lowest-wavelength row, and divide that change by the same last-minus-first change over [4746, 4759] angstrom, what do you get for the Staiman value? -1.6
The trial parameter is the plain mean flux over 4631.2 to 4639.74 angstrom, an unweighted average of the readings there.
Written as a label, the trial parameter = 6.56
